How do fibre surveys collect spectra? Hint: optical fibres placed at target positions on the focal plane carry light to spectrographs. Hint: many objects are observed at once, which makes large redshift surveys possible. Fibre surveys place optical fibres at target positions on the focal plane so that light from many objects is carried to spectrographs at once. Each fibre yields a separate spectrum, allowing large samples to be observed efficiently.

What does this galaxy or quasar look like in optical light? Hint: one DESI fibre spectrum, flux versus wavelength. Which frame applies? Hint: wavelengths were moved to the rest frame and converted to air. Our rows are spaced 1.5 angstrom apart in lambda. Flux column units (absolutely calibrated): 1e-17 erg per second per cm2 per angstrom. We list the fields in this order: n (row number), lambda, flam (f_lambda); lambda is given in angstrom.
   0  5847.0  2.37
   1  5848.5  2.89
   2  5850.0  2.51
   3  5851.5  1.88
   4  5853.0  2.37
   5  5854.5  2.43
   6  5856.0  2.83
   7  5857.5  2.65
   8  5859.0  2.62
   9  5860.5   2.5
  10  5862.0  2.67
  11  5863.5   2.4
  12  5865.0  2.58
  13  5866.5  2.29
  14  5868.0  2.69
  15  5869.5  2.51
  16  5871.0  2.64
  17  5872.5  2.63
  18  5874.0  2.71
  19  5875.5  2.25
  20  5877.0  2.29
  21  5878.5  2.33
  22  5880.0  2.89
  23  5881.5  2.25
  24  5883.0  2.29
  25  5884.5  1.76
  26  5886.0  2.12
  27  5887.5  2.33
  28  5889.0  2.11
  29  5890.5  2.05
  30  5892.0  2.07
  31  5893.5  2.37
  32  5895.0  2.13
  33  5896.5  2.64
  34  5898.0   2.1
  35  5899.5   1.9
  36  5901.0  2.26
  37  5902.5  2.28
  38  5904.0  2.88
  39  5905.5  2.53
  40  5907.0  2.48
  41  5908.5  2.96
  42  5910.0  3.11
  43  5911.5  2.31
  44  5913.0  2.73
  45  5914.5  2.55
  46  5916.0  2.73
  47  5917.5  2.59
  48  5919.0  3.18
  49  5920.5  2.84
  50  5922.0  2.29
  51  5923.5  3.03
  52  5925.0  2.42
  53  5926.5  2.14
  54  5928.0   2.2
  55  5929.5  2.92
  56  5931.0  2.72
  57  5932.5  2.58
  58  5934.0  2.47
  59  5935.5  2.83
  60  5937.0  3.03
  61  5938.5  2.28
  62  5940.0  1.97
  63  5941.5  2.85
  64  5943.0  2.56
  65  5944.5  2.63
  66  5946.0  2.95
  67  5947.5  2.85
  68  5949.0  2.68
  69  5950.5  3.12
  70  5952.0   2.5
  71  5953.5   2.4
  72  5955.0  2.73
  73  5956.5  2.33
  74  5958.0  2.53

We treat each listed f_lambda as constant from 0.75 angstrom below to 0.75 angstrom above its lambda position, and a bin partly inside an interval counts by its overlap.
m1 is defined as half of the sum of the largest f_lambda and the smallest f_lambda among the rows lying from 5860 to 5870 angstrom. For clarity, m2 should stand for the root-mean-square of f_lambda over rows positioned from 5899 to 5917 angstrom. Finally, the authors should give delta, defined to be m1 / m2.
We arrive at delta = 0.96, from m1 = 2.5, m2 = 2.58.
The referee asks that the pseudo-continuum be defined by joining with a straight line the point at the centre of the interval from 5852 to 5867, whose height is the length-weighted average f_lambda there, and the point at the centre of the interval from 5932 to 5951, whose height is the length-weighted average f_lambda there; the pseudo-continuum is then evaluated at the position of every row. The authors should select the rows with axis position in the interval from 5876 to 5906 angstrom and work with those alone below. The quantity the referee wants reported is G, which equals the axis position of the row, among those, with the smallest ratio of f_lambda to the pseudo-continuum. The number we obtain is 5884.5 angstrom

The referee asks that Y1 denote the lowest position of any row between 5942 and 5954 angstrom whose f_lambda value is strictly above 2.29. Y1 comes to 5943.0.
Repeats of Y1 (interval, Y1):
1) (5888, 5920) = 5893.5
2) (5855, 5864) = 5856.0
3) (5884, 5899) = 5887.5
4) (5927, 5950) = 5929.5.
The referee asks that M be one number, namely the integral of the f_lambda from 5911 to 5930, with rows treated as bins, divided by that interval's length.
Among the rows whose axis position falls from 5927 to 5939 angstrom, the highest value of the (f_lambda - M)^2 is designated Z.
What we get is 0.2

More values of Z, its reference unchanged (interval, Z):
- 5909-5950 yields 0.4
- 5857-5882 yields 0.1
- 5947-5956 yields 0.3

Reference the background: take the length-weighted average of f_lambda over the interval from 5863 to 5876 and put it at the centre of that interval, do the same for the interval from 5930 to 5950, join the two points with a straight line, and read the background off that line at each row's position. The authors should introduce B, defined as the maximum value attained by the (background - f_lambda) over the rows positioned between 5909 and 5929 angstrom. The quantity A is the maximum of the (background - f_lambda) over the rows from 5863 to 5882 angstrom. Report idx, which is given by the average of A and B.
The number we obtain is 0.40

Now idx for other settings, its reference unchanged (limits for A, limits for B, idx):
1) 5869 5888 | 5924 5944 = 0.74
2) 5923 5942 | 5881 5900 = 0.74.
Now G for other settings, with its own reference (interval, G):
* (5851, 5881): 5851.5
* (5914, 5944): 5940.0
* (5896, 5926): 5899.5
